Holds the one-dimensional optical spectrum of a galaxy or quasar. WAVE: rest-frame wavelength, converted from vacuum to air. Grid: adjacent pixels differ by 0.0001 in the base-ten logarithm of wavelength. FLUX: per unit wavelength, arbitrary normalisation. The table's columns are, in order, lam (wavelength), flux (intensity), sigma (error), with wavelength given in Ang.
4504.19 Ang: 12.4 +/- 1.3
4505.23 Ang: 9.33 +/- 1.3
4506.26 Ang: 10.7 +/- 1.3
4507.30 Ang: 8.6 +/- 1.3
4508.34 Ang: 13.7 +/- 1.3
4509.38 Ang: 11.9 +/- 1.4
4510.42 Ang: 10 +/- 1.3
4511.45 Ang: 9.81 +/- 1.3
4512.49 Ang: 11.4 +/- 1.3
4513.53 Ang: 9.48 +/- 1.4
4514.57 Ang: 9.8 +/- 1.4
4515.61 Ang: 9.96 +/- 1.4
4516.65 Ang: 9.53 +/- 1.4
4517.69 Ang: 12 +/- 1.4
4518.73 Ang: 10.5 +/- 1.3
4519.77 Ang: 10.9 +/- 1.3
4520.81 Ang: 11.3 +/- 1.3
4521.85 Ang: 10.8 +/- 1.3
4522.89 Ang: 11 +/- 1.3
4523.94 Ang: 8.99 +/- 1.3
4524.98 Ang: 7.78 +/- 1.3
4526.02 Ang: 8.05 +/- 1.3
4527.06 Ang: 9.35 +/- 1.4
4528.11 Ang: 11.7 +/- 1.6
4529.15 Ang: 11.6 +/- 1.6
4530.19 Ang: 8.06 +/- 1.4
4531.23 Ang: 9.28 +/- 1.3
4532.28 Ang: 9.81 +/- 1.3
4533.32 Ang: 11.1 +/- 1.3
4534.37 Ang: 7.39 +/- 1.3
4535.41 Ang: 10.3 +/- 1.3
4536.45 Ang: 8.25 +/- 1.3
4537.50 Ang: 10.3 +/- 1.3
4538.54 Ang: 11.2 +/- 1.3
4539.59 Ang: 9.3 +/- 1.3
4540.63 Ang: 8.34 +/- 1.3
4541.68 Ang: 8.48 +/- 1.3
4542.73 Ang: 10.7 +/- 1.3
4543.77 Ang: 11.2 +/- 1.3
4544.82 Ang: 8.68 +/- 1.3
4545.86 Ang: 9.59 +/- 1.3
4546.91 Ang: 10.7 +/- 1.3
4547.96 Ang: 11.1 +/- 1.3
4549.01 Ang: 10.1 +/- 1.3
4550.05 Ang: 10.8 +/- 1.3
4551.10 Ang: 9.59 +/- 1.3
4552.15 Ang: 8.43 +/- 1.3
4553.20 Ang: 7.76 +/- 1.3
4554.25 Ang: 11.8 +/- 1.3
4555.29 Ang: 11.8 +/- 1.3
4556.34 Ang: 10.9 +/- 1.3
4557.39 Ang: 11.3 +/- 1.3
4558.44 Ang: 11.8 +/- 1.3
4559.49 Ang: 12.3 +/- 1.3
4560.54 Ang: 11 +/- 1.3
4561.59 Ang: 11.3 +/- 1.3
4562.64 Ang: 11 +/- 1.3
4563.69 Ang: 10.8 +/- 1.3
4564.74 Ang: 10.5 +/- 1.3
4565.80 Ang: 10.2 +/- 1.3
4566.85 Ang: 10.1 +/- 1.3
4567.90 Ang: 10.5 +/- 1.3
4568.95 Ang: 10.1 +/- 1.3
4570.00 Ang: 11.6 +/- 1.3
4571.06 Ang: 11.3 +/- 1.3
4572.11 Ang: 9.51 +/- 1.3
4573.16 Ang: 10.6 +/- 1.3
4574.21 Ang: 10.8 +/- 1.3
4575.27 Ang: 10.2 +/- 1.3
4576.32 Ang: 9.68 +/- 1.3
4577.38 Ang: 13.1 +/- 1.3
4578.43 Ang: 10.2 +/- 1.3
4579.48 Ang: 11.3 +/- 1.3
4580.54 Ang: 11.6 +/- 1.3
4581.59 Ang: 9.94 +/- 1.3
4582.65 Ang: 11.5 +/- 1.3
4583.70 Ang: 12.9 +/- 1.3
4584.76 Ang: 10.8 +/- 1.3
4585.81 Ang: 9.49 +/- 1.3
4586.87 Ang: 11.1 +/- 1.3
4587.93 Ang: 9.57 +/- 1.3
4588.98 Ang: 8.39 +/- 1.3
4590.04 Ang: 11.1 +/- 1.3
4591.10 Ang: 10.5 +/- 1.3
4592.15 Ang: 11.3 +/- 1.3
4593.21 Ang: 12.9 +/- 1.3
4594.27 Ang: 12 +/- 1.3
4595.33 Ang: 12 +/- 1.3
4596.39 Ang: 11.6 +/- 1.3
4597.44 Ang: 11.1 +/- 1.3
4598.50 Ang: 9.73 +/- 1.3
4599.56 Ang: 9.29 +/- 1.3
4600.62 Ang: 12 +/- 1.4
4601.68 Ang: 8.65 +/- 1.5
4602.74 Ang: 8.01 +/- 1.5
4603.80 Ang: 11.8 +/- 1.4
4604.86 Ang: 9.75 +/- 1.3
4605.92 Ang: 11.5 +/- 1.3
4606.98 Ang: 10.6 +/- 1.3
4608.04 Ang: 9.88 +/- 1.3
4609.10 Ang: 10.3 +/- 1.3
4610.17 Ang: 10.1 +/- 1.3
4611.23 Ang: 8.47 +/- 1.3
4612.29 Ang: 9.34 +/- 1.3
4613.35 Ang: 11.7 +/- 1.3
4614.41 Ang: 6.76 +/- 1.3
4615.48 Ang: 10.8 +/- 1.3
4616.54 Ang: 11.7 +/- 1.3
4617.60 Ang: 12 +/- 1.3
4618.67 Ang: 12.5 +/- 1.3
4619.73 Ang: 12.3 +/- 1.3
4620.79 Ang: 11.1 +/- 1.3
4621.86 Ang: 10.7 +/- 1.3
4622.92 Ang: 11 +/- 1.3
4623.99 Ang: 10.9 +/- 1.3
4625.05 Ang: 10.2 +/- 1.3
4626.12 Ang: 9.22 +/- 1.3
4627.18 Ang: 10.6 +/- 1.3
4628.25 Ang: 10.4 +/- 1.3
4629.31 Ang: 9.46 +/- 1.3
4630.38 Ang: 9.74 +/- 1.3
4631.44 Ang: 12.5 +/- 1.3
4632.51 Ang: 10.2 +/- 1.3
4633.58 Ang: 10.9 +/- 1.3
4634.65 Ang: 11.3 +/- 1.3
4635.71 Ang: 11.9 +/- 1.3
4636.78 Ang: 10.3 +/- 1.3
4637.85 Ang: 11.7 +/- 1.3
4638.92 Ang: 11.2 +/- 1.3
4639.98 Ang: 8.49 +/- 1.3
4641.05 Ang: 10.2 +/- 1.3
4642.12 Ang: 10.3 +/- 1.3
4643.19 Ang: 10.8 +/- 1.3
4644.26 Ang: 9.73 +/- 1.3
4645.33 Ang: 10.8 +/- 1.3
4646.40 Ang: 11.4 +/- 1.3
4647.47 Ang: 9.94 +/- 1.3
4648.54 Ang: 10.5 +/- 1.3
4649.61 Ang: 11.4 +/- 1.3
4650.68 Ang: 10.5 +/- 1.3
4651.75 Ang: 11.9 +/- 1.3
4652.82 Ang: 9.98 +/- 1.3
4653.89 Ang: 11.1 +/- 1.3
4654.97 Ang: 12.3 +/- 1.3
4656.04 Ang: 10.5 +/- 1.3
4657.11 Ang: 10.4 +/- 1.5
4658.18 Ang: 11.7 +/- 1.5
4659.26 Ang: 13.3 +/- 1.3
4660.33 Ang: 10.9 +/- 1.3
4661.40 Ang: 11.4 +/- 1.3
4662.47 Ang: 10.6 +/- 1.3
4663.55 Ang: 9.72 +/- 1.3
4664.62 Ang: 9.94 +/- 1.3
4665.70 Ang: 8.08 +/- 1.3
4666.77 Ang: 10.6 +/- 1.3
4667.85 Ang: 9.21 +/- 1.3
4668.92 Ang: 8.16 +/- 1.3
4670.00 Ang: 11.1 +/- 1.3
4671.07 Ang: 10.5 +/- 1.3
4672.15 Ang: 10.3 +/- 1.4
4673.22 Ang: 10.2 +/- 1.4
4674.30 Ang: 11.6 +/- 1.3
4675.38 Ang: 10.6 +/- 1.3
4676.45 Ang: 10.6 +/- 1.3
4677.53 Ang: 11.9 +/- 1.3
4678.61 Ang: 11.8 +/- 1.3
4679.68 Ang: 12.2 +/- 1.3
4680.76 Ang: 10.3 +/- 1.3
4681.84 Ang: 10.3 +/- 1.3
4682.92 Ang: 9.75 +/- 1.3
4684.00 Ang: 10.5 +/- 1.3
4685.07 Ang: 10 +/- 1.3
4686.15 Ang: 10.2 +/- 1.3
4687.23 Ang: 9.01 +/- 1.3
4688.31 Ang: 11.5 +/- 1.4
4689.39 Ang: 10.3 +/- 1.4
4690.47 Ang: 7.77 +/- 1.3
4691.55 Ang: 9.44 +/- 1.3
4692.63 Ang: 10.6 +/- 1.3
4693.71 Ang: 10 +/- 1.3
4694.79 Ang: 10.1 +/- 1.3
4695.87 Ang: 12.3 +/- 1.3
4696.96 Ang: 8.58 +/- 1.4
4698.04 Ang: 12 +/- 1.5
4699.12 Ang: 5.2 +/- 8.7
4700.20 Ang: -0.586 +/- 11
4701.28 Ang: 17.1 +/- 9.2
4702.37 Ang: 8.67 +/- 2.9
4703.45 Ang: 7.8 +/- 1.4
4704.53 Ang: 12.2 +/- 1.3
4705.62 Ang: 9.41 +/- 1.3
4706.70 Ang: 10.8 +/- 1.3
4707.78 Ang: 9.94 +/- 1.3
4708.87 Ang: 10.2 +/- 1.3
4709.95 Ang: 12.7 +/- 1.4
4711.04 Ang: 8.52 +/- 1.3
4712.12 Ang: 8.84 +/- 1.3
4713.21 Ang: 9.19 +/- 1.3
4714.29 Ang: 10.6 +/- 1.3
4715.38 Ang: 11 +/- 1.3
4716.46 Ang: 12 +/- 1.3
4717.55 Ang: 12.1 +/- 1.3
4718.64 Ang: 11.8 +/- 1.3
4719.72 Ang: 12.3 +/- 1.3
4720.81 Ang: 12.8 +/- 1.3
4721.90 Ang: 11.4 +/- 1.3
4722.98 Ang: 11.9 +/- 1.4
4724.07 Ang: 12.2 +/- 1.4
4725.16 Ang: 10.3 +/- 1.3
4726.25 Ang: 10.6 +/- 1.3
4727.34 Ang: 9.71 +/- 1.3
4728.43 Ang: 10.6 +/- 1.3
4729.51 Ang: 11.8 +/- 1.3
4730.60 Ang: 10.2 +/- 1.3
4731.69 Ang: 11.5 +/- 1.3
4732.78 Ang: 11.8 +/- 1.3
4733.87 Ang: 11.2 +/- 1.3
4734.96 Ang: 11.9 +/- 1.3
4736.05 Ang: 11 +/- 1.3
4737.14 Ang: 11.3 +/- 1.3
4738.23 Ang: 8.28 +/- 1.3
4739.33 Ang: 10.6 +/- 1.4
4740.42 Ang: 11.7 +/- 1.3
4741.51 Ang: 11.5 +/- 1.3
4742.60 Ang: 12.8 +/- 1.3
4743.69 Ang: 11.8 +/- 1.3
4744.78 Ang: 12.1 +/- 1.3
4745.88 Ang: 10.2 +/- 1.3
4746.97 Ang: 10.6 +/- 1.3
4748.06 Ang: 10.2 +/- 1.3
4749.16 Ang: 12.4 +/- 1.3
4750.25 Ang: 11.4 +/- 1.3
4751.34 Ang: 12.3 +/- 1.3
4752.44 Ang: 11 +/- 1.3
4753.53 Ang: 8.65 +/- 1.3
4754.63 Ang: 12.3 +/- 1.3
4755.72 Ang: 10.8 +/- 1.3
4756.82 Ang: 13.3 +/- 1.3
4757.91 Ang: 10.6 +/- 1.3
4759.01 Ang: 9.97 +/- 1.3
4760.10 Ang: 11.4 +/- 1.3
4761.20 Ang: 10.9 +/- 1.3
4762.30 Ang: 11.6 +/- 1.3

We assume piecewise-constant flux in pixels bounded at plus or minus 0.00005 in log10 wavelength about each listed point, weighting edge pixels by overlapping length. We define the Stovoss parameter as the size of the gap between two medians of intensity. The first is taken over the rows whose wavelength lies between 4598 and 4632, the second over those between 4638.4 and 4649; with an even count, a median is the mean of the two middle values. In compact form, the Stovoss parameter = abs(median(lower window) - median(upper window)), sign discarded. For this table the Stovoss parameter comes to 0.1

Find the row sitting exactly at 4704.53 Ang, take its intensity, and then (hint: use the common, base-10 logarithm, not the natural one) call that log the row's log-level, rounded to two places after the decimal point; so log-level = 1.09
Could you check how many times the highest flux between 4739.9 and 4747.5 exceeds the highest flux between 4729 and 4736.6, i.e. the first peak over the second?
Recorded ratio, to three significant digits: 1.08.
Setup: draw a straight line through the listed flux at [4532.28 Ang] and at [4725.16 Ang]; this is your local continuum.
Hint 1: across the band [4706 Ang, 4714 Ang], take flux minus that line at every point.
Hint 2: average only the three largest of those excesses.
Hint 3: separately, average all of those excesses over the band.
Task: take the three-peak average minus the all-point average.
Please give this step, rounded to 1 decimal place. 1.2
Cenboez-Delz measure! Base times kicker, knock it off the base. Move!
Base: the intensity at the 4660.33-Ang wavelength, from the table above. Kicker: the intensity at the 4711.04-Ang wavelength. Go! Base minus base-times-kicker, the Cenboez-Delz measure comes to -82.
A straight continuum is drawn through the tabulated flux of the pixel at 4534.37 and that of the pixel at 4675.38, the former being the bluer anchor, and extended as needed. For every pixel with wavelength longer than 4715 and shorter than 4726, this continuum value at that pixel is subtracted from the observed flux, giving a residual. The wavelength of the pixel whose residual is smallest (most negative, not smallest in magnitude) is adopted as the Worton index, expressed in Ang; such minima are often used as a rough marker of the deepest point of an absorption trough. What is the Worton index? 4725.16 Ang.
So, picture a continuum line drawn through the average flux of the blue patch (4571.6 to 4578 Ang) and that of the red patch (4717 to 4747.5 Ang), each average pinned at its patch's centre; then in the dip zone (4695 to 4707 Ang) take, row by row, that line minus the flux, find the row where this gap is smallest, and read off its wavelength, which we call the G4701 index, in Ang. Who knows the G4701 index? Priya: 4701.28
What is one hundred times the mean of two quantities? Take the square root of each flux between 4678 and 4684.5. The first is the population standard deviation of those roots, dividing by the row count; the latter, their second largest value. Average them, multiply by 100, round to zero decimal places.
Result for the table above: 178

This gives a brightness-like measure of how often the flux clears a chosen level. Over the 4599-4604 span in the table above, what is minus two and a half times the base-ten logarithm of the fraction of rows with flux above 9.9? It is 1.0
